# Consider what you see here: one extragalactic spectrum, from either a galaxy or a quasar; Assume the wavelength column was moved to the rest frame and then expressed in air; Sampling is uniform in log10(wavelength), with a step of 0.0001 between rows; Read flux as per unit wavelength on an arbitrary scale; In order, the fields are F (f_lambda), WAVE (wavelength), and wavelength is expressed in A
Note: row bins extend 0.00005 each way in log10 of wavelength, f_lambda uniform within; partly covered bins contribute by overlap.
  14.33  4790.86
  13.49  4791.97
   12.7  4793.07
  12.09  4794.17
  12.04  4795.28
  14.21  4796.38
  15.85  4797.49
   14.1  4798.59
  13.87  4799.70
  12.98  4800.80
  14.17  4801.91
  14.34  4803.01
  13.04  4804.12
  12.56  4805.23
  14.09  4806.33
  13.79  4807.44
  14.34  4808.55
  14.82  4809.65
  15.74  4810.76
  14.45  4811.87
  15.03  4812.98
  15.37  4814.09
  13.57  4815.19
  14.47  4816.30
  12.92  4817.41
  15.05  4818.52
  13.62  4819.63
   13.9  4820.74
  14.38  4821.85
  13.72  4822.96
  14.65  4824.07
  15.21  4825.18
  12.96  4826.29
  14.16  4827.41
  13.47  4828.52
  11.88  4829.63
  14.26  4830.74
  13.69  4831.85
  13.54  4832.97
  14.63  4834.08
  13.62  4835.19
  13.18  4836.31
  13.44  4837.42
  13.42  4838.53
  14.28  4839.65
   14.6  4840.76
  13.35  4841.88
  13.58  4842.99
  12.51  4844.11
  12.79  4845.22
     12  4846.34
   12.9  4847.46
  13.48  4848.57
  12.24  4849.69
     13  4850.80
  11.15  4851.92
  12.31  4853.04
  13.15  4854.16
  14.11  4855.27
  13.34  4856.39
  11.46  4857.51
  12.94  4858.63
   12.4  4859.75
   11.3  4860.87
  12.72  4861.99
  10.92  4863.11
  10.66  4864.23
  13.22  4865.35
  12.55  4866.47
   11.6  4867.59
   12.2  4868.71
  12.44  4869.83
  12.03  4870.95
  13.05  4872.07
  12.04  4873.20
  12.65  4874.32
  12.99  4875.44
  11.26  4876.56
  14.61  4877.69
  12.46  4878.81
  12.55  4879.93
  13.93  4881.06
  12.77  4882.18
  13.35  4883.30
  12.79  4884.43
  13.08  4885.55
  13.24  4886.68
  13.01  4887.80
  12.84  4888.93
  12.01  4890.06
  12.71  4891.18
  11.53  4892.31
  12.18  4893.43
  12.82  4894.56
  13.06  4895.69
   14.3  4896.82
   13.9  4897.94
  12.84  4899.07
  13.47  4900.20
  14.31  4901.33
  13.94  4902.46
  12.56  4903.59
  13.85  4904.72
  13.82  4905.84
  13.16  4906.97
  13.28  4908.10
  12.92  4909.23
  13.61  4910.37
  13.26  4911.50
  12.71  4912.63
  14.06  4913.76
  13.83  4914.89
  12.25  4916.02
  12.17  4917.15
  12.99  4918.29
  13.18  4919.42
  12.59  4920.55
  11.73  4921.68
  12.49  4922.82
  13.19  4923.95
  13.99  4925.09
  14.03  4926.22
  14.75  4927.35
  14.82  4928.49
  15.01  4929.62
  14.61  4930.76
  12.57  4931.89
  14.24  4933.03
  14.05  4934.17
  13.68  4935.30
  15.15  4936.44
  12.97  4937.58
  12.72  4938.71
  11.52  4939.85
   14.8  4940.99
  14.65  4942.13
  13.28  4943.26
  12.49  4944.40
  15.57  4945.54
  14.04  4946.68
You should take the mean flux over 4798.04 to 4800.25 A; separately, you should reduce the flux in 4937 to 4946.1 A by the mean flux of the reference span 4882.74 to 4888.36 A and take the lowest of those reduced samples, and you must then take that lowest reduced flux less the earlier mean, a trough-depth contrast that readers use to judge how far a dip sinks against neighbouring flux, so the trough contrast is -15.6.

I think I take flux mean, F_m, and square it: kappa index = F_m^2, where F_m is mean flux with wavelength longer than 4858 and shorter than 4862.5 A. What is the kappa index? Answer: 152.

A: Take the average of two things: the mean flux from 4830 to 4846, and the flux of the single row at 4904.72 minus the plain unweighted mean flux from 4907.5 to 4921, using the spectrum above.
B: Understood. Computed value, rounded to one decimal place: 7.2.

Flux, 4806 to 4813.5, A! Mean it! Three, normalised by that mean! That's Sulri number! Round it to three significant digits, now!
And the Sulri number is 0.205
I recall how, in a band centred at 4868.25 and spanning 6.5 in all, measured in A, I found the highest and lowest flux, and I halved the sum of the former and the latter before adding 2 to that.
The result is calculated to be 14.4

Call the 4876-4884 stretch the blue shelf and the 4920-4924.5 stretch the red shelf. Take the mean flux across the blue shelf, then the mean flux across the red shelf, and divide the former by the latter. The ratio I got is 1.04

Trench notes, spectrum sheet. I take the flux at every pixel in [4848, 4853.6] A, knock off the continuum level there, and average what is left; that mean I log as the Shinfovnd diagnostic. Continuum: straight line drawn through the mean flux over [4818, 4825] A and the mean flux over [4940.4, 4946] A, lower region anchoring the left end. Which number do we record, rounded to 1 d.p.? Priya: -1.8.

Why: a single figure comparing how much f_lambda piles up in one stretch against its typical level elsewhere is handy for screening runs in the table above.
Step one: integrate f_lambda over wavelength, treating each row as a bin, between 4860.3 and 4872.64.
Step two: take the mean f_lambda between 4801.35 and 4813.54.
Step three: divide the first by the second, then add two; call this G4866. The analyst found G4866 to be 12.5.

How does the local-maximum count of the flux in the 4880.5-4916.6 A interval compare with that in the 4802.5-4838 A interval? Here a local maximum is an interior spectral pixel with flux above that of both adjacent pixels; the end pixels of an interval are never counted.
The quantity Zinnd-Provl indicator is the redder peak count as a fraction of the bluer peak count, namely 0.90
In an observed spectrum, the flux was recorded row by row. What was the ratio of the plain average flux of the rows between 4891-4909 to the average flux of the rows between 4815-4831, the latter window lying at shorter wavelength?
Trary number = 0.95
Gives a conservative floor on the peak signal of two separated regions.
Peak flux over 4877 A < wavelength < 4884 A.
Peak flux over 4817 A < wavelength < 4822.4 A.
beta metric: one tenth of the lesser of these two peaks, 1.46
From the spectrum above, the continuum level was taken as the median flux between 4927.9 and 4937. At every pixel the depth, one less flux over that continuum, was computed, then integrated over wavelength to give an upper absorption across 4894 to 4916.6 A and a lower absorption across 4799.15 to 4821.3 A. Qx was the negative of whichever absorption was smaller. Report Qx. -0.49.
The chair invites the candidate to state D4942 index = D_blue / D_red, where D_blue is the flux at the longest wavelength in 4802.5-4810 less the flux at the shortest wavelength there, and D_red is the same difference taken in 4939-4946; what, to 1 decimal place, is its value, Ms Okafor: 0.1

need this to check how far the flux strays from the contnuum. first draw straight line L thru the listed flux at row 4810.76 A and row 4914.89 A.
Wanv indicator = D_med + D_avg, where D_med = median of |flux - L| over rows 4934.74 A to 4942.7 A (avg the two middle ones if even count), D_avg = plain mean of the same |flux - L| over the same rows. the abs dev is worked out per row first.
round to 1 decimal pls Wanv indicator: 2.4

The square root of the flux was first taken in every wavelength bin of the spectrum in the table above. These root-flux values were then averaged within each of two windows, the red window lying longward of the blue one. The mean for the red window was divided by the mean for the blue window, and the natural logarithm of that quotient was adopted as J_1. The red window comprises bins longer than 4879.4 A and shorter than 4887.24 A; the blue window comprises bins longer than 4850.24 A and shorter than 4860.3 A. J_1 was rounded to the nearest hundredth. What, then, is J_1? 0.02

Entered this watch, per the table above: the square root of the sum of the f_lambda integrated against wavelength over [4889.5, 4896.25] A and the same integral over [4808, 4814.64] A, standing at 13.53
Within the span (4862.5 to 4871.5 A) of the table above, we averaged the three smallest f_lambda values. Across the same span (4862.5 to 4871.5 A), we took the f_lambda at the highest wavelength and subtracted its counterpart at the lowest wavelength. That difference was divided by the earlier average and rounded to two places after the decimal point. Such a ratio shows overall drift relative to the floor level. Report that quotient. 0.10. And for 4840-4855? -0.12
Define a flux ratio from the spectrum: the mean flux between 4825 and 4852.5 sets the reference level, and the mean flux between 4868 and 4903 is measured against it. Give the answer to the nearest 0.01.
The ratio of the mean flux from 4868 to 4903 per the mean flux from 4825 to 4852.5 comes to 0.97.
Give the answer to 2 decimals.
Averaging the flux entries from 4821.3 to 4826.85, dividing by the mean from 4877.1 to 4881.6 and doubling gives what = 2.12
